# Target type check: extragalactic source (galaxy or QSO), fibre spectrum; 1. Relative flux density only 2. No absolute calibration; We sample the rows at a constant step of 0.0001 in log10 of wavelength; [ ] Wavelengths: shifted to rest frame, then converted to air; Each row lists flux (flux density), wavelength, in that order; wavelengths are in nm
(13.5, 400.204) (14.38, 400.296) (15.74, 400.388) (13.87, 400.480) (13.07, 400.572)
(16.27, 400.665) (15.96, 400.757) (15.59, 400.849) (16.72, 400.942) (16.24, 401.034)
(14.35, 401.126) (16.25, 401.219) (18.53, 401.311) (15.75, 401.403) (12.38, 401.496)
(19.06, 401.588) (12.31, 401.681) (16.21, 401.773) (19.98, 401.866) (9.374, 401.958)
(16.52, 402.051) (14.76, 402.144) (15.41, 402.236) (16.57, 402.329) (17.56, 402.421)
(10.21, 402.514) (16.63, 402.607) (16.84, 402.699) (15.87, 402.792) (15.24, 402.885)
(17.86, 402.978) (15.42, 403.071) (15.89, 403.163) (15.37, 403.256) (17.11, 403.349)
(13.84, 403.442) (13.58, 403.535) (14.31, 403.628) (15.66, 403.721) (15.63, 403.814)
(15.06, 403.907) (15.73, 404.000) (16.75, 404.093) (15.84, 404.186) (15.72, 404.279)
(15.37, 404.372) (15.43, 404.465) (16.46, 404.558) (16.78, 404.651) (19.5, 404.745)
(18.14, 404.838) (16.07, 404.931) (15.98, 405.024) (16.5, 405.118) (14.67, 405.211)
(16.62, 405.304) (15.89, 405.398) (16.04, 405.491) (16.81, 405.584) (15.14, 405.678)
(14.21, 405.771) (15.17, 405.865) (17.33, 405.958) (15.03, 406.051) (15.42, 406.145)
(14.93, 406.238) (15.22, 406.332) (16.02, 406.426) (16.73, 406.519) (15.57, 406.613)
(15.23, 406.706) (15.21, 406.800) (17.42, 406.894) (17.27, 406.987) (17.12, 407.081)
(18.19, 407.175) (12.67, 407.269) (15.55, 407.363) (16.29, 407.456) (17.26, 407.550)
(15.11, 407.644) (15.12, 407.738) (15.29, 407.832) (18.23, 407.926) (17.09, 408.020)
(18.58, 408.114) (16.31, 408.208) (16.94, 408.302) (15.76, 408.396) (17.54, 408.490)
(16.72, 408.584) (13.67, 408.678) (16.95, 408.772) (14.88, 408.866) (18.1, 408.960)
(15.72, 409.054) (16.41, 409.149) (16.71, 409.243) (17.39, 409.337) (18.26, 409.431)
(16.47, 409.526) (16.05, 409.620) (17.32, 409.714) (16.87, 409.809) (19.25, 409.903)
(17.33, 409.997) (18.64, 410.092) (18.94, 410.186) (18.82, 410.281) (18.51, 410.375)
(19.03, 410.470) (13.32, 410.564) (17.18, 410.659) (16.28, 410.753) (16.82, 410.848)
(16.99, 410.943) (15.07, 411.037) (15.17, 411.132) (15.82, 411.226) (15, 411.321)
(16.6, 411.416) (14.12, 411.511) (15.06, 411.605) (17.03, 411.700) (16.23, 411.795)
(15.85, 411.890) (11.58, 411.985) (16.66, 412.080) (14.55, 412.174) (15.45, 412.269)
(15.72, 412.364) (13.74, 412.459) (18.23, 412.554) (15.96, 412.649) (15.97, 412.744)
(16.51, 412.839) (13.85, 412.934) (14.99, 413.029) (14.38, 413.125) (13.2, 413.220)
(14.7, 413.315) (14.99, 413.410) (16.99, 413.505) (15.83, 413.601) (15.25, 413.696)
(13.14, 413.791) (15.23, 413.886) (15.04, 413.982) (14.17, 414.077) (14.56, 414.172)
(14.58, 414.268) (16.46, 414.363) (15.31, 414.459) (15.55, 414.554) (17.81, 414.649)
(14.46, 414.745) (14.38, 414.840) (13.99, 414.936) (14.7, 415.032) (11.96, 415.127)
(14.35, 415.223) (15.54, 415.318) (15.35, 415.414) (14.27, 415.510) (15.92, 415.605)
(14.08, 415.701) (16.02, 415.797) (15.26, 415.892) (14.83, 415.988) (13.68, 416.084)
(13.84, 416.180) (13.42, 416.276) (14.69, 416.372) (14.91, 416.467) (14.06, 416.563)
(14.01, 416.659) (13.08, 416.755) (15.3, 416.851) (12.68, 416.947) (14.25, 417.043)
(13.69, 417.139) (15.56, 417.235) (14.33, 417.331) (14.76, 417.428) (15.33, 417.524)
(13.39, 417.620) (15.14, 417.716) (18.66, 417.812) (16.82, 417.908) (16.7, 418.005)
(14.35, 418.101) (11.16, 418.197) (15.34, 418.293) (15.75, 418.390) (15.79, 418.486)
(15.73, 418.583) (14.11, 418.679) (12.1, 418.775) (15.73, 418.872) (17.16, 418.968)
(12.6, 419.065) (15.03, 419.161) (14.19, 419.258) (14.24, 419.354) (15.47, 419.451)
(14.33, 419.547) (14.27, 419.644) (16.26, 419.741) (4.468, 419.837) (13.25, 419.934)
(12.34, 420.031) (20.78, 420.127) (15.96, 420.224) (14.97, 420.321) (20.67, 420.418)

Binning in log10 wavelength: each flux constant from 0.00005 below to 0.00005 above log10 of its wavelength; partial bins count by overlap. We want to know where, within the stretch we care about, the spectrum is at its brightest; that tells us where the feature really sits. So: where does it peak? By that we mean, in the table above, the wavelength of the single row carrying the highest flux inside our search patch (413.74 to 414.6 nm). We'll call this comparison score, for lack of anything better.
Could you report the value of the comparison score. 414.363 nm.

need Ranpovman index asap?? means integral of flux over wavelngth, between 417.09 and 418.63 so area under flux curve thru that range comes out 23.3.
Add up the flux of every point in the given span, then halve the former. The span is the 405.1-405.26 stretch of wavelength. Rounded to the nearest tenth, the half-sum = 15.6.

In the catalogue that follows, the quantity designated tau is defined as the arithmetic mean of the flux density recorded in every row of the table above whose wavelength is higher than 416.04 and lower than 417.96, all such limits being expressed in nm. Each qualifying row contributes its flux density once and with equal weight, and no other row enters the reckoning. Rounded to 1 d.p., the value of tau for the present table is 14.6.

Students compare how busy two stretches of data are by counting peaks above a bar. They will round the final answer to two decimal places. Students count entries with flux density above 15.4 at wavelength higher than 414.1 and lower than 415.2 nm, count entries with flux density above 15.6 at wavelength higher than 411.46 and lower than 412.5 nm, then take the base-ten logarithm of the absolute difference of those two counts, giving 0.30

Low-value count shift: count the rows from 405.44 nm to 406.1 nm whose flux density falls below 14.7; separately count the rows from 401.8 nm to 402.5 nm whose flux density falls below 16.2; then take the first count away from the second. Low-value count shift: 2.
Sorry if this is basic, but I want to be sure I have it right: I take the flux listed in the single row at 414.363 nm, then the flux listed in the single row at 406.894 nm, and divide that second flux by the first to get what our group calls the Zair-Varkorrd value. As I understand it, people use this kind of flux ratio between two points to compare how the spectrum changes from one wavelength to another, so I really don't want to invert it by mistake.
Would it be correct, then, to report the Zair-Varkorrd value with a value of 1.06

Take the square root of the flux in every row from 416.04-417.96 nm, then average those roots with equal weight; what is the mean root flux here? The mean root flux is 3.81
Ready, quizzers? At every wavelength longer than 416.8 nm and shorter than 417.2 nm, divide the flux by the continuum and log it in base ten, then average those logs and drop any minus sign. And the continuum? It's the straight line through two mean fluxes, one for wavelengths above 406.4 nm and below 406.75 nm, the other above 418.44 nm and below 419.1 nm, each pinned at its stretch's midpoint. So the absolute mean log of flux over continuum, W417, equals 0.029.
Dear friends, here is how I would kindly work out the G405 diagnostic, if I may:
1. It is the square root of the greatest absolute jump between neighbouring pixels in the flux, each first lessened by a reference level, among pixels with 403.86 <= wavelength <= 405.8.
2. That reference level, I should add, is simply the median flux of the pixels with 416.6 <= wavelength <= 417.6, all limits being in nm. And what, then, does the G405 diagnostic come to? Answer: 1.6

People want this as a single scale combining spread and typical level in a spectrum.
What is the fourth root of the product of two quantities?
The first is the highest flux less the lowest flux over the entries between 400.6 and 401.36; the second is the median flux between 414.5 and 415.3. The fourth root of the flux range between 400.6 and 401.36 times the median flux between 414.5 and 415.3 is 2.8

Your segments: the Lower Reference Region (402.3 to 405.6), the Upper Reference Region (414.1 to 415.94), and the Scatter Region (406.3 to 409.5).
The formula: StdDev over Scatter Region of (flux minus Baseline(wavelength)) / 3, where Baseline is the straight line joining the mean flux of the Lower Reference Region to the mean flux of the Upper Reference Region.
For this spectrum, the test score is 0.45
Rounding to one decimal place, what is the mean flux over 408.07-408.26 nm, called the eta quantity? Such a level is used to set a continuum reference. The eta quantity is 17.4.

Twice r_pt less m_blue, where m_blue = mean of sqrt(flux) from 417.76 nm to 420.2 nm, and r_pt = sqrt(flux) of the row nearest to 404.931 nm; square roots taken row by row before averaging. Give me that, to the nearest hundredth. 4.21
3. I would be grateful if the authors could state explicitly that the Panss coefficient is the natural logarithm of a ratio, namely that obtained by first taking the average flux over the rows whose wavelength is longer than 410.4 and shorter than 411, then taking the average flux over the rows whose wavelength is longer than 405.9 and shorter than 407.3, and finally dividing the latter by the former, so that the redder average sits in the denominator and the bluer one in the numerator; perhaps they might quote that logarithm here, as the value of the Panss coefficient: -0.04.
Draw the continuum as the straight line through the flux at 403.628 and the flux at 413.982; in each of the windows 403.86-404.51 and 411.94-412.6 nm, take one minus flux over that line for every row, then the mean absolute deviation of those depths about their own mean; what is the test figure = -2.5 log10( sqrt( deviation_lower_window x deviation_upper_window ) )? 3.22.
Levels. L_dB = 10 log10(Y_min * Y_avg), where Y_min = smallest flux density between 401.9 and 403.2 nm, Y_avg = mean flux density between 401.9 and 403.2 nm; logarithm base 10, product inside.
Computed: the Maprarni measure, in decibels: 21.6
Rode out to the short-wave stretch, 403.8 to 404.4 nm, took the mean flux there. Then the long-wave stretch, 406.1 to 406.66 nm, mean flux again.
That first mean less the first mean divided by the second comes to 14.7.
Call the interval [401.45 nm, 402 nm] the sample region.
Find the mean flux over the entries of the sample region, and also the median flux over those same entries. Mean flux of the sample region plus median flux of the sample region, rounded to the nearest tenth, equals 29.2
